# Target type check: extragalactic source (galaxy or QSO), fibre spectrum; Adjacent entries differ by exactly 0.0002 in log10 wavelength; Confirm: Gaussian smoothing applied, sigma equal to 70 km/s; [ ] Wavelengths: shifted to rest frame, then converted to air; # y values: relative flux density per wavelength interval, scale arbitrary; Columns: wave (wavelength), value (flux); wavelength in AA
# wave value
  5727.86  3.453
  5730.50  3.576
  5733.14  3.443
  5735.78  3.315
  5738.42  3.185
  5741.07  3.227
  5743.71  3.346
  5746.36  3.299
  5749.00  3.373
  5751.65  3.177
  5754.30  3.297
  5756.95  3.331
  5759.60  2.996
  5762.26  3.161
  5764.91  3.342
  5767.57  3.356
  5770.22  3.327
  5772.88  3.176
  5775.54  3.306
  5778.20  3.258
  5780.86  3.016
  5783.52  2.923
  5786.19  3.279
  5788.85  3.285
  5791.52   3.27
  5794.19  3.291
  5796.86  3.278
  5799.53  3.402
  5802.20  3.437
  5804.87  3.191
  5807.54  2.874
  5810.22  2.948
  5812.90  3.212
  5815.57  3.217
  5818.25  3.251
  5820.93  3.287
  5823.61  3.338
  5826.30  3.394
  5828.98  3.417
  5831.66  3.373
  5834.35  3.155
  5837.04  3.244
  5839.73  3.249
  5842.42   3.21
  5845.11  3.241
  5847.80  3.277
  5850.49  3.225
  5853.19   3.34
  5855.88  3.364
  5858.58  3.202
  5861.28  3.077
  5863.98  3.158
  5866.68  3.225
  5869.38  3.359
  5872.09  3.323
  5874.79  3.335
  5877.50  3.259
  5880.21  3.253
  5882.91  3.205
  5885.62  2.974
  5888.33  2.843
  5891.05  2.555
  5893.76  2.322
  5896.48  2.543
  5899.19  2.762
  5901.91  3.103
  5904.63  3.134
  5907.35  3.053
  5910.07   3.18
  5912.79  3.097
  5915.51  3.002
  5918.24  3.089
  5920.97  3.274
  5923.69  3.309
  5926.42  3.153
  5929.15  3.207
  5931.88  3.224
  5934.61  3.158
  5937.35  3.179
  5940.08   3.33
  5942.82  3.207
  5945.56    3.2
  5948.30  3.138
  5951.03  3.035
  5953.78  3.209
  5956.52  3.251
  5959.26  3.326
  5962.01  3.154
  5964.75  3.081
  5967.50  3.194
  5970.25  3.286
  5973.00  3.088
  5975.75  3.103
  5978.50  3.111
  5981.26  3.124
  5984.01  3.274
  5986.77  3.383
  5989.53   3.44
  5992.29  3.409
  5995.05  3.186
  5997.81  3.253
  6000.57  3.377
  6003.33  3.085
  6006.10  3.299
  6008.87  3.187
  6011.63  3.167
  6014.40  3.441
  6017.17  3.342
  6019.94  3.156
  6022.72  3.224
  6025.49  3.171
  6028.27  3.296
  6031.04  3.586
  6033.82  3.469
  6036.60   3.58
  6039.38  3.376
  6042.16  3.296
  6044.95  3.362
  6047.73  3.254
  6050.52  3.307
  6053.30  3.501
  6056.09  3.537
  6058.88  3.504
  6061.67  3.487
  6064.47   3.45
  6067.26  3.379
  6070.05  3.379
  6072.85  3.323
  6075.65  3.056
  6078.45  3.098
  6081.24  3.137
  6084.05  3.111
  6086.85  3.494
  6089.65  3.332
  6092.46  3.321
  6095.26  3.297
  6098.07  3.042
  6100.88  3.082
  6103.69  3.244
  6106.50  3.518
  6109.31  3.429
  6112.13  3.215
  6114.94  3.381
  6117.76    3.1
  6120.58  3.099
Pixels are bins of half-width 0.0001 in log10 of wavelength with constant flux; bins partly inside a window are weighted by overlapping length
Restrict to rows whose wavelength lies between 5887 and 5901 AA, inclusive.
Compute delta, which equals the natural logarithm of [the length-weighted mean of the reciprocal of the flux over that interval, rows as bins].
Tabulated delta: -0.96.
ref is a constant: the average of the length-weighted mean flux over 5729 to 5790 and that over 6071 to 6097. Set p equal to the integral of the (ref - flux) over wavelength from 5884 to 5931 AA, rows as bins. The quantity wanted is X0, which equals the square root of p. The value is 3.6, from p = 12.7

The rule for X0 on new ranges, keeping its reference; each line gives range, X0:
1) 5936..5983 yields 1.8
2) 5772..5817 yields 1.5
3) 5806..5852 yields 1.0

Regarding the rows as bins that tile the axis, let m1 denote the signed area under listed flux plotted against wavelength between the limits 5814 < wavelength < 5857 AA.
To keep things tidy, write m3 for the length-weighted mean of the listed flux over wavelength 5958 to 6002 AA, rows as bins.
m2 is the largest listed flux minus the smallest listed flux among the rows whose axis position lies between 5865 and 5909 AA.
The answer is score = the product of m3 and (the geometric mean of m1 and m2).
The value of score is 39.2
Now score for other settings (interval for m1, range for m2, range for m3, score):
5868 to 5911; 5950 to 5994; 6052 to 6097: 24.1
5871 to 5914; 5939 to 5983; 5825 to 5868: 20.1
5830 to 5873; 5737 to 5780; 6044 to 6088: 24.2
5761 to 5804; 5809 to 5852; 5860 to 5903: 24.5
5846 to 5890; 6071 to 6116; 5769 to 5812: 26.3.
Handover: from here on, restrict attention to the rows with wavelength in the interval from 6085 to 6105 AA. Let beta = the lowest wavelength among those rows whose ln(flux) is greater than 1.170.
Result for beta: 6086.85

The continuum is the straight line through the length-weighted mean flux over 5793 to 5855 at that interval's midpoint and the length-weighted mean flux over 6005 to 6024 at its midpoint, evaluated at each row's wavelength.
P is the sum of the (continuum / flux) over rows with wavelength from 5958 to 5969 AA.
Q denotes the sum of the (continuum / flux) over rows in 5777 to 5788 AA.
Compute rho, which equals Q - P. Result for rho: 0.09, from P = 4.09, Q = 4.18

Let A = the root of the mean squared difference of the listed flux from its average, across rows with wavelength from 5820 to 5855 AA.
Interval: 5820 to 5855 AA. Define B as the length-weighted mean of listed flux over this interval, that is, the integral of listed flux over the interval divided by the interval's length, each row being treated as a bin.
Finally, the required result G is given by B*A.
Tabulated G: 0.25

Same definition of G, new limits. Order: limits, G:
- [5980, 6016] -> 0.39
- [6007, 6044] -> 0.49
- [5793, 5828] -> 0.51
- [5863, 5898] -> 1.02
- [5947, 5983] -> 0.26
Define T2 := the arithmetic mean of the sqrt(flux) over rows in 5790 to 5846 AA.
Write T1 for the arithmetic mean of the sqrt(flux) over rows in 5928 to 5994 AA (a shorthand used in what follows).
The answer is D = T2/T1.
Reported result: 1.01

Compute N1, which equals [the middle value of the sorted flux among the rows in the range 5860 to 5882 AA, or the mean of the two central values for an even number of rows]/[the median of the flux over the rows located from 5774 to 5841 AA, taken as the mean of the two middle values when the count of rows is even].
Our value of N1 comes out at 1.00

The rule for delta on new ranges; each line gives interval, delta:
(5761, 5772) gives -1.19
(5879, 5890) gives -1.11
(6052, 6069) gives -1.25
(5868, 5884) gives -1.19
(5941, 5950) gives -1.16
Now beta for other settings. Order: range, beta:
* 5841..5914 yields 5845.11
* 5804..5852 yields 5818.25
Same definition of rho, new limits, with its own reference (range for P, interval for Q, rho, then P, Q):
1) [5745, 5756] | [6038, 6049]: -0.04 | 3.96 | 3.93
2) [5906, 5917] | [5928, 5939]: -0.15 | 4.23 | 4.08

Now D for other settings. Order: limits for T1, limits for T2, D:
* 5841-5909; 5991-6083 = 1.04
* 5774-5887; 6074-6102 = 0.99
